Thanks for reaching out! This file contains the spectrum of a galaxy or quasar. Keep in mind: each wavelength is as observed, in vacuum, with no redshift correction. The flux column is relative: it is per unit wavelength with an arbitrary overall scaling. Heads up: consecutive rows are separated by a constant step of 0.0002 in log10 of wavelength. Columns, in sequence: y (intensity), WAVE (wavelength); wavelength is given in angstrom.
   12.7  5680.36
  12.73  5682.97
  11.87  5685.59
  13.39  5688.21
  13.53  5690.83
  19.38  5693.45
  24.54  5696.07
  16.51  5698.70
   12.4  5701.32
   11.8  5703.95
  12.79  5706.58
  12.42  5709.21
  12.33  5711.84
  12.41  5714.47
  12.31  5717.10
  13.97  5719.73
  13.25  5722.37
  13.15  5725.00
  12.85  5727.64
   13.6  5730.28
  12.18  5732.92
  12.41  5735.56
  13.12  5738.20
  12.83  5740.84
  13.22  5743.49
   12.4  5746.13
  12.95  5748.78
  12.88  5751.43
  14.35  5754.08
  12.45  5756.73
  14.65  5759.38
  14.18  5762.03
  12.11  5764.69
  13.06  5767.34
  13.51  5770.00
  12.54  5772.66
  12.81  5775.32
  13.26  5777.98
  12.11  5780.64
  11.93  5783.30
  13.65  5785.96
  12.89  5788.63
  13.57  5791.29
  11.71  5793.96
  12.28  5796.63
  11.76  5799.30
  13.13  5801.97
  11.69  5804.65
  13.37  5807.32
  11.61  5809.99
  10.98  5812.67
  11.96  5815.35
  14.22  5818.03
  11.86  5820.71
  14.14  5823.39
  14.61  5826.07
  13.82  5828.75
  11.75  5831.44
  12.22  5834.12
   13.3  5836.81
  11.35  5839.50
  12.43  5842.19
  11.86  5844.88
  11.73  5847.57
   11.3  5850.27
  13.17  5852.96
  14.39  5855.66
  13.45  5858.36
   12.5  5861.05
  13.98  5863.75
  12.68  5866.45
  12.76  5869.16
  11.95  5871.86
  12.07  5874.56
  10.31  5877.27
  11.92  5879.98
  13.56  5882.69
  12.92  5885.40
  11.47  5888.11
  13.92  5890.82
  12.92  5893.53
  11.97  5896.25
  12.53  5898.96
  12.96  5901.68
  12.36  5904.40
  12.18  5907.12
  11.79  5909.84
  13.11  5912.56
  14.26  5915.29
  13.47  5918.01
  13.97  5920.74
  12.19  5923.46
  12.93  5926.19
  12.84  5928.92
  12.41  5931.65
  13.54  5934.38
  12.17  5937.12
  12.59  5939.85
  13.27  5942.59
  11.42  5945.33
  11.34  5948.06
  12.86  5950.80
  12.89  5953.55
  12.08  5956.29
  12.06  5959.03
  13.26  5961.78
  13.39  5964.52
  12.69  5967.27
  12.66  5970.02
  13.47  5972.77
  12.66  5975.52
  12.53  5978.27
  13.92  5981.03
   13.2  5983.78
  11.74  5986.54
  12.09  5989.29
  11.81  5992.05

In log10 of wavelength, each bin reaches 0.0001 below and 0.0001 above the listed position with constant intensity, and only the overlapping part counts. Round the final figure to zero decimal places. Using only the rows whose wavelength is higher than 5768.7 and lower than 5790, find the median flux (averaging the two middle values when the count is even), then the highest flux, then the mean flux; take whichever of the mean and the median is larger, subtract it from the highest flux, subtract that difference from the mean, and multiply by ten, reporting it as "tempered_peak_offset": 120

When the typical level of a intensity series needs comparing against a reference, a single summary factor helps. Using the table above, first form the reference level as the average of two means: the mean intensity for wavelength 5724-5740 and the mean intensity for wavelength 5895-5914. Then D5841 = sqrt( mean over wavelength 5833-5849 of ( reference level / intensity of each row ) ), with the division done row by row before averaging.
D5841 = 1.022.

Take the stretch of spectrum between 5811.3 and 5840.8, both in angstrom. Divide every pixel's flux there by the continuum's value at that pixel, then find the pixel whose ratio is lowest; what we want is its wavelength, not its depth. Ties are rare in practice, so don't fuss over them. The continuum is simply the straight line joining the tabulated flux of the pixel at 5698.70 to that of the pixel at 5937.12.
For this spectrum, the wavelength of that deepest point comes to 5812.67 angstrom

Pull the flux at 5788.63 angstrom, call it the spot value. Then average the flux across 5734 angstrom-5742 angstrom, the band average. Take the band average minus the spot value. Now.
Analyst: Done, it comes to -0.1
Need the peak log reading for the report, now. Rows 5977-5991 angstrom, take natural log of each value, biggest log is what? 2.63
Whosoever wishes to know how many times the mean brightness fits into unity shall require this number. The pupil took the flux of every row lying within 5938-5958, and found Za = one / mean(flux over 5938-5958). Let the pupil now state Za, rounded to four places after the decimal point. 0.0810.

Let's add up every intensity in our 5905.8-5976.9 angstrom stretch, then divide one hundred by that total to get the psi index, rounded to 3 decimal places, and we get 0.302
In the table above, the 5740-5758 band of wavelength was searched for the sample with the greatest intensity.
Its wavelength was 5754.08 angstrom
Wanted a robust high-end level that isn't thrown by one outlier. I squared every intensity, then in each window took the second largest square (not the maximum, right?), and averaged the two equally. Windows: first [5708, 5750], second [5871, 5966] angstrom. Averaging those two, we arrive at 190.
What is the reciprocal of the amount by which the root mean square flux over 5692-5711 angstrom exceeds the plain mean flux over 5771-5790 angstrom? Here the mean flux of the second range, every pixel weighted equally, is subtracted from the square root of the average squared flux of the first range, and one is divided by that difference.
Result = 0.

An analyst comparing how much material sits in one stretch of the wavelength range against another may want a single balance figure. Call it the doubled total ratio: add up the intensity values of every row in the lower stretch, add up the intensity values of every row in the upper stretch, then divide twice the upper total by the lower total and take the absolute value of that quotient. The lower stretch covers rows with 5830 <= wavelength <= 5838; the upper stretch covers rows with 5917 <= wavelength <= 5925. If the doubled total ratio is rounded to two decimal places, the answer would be 2.13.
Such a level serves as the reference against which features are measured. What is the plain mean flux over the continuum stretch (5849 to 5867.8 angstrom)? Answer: 13.1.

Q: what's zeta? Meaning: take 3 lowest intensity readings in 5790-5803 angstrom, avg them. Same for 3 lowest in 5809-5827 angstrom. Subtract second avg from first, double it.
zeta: 0.9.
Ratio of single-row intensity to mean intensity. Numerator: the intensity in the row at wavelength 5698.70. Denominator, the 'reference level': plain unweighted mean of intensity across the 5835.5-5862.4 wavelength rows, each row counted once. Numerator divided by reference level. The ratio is 1.32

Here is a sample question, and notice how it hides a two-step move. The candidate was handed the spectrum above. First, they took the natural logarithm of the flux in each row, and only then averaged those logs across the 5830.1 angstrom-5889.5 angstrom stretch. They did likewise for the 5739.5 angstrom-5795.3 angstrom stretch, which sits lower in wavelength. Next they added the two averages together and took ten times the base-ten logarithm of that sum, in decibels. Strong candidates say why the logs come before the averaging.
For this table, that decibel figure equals 7.06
